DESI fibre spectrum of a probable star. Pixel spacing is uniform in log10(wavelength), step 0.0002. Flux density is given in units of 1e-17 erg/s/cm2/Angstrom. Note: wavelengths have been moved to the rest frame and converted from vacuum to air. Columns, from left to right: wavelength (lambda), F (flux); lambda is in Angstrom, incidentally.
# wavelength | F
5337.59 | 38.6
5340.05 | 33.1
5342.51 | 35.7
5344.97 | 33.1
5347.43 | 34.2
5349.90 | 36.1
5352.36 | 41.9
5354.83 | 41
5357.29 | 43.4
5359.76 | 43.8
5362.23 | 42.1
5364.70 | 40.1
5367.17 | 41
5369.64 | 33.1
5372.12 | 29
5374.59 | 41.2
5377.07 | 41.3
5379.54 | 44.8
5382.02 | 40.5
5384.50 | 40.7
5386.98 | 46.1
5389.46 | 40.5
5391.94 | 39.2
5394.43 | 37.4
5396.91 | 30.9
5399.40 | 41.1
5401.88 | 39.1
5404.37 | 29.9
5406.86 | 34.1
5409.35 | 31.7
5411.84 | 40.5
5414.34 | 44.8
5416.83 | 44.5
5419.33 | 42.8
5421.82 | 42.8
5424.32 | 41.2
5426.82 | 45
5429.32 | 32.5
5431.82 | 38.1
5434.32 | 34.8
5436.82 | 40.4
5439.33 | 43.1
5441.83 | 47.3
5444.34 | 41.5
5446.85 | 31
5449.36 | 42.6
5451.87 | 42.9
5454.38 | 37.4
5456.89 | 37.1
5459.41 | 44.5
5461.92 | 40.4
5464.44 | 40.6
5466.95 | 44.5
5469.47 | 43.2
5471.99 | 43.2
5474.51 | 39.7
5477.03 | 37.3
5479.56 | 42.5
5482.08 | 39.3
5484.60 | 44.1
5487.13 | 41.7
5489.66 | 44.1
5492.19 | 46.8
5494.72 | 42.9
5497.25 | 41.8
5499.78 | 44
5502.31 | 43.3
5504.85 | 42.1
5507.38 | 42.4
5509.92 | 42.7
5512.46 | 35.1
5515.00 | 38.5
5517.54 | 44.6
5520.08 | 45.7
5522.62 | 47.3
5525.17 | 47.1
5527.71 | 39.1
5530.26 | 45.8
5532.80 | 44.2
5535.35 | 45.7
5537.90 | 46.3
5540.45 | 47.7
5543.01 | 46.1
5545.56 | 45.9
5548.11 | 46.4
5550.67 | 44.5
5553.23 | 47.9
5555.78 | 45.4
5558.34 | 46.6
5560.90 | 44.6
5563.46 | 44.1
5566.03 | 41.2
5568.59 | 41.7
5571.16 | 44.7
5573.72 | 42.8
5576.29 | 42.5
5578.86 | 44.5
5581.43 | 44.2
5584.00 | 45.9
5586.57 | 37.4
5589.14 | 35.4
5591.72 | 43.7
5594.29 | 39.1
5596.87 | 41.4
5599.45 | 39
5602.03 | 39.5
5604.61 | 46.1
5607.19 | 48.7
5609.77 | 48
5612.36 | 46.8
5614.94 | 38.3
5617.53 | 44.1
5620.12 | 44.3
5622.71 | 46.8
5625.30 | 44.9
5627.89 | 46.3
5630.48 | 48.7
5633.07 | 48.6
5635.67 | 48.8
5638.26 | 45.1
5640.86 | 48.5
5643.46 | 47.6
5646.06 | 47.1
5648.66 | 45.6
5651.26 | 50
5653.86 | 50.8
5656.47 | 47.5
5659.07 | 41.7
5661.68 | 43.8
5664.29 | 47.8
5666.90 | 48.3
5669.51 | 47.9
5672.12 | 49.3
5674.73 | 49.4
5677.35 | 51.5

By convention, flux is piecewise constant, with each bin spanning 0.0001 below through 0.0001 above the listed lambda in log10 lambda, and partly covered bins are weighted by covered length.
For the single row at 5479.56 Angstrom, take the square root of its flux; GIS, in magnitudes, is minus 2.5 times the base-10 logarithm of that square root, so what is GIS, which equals -2.04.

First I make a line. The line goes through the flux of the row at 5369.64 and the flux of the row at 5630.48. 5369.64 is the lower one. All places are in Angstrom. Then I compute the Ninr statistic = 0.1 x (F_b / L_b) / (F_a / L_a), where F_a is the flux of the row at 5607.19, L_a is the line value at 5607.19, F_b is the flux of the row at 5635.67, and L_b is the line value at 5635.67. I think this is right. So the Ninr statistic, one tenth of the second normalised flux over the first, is 0.097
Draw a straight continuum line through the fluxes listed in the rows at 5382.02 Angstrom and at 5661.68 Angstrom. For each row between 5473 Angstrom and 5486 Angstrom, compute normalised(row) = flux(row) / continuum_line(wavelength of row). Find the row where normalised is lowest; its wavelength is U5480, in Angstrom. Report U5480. 5477.03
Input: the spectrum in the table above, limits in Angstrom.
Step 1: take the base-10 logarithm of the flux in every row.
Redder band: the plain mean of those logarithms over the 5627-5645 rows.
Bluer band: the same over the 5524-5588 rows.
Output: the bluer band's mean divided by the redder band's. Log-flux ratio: 0.982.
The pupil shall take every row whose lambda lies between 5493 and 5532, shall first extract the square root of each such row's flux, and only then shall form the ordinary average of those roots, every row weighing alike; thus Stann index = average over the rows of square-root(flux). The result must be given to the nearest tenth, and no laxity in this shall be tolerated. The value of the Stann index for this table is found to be 6.5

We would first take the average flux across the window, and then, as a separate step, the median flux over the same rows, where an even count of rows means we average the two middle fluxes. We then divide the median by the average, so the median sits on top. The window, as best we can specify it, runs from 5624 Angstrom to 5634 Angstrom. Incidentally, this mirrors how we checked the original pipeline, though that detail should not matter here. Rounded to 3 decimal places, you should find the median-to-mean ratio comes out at 1.007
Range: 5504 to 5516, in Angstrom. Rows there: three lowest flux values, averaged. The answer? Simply 38.6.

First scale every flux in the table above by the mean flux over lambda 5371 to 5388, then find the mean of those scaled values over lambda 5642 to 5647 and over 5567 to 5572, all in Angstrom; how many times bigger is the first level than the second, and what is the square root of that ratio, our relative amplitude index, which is 1.05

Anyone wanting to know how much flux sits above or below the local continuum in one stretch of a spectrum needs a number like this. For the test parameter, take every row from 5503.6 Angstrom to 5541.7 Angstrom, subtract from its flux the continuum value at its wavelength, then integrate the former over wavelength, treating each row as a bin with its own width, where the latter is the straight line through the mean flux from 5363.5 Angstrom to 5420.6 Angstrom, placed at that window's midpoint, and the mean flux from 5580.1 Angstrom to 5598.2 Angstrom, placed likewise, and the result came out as 127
